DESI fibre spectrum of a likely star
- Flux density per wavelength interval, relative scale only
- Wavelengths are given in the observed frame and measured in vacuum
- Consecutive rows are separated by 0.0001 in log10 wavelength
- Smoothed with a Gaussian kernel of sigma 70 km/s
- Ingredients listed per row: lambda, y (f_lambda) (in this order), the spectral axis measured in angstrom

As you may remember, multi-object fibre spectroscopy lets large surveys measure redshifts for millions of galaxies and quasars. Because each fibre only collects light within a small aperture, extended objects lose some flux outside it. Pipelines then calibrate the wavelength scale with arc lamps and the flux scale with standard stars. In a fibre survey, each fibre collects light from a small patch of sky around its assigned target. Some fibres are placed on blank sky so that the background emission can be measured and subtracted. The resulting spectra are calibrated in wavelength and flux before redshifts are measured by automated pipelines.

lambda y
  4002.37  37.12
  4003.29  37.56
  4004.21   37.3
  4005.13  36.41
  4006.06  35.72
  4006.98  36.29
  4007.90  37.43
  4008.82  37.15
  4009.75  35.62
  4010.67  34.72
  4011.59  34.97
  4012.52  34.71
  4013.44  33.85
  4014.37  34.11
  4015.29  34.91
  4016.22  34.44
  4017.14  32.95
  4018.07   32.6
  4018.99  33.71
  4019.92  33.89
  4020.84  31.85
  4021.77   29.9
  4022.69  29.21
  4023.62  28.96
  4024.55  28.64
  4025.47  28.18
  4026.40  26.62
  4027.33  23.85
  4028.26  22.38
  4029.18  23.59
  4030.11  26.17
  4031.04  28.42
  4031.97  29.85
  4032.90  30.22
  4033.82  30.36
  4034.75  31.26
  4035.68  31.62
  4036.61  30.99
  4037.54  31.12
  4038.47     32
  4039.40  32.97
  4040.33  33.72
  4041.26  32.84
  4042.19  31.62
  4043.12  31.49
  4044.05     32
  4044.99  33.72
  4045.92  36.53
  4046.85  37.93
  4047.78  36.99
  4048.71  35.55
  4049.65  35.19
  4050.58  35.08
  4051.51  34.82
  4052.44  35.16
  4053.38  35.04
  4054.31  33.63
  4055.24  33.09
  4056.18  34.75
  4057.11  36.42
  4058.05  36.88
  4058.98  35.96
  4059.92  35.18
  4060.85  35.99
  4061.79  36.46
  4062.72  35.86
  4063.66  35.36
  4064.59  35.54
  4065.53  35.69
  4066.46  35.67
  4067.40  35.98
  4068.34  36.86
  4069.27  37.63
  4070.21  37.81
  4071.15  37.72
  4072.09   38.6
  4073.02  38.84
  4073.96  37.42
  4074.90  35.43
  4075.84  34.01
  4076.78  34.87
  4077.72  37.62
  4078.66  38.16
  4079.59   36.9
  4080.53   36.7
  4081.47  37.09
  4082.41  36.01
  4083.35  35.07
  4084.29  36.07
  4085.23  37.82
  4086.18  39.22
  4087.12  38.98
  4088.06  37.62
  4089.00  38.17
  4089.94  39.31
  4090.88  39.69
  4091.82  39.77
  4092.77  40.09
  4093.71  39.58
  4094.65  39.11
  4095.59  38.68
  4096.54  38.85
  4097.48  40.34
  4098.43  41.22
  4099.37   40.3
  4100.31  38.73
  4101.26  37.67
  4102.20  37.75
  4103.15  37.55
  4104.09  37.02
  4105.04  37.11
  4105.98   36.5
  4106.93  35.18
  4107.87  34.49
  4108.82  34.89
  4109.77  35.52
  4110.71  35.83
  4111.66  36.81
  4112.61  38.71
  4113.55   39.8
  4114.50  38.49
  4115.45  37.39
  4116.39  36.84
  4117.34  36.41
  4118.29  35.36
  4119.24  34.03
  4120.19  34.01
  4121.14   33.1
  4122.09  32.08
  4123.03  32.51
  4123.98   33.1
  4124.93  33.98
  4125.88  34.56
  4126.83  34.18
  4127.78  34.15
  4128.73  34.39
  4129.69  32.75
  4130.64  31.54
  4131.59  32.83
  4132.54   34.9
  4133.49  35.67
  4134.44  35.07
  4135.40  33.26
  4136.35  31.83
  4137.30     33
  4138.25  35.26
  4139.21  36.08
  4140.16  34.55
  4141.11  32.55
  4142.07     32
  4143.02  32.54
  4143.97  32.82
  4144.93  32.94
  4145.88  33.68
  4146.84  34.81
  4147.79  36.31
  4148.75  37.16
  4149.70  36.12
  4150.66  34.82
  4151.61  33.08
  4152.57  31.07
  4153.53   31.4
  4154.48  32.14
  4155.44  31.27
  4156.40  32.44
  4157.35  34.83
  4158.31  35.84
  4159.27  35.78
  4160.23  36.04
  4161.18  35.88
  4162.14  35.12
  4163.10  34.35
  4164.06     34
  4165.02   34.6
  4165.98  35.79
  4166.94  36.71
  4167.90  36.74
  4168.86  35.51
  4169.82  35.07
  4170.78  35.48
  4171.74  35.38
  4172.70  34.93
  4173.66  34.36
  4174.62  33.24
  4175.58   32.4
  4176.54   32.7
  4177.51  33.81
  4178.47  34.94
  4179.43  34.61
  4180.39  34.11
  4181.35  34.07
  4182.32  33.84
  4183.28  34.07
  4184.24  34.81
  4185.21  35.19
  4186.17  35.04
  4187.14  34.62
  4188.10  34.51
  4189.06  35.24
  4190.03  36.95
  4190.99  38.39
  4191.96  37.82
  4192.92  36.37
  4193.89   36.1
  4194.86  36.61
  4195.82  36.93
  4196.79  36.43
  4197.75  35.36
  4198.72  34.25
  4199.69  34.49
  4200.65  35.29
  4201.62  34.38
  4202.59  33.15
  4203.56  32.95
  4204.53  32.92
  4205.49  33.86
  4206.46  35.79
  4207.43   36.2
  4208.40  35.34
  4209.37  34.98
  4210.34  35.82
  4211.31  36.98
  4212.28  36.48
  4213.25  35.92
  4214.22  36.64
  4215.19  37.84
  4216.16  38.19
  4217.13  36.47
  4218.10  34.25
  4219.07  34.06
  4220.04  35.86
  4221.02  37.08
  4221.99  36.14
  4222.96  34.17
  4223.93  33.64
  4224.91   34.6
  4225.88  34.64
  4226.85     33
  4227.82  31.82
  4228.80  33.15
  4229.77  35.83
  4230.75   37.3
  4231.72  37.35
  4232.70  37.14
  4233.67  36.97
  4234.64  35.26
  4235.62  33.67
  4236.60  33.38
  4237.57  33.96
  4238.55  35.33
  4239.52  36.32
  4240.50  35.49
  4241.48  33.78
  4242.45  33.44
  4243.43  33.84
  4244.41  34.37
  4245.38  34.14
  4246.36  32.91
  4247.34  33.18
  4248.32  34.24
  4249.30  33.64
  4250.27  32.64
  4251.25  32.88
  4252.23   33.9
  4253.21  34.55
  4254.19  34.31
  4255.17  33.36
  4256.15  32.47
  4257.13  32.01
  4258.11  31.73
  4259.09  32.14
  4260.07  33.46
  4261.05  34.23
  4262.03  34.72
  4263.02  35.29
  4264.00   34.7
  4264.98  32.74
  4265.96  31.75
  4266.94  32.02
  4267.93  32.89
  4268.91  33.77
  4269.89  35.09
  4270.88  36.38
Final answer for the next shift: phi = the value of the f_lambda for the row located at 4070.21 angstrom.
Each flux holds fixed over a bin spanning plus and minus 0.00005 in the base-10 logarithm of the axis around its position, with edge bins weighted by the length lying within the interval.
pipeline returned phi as 37.81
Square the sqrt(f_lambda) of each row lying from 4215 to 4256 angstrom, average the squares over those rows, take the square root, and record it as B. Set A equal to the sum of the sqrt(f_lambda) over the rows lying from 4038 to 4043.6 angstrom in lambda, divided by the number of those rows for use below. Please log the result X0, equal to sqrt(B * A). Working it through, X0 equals 5.79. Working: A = 5.70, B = 5.89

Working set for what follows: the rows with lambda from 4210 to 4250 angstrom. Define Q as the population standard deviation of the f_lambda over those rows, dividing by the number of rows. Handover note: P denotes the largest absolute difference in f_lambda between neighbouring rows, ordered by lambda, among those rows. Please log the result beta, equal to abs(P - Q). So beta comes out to 1.1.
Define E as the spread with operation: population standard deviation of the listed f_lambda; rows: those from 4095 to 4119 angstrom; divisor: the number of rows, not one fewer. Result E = 1.8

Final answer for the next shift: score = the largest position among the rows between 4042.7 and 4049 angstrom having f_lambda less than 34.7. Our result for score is 4044.99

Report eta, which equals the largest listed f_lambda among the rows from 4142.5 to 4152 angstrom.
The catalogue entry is 37.16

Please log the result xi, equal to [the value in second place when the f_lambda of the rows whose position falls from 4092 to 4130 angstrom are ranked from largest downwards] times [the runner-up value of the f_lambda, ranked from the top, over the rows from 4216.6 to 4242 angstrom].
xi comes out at 1505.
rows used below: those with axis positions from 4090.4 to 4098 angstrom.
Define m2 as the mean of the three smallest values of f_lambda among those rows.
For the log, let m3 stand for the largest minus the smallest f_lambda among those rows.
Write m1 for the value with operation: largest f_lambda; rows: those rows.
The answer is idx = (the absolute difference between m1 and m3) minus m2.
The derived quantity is -0.2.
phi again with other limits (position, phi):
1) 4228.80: 33.15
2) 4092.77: 40.09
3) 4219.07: 34.06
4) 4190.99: 38.39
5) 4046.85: 37.93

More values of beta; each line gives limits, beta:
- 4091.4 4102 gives 0.6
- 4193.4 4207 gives 0.6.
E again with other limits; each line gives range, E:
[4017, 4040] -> 3.1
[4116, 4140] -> 1.4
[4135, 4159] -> 1.7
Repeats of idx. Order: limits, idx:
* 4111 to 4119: -0.8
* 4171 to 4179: -0.4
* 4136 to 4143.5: -0.3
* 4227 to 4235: -1.6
